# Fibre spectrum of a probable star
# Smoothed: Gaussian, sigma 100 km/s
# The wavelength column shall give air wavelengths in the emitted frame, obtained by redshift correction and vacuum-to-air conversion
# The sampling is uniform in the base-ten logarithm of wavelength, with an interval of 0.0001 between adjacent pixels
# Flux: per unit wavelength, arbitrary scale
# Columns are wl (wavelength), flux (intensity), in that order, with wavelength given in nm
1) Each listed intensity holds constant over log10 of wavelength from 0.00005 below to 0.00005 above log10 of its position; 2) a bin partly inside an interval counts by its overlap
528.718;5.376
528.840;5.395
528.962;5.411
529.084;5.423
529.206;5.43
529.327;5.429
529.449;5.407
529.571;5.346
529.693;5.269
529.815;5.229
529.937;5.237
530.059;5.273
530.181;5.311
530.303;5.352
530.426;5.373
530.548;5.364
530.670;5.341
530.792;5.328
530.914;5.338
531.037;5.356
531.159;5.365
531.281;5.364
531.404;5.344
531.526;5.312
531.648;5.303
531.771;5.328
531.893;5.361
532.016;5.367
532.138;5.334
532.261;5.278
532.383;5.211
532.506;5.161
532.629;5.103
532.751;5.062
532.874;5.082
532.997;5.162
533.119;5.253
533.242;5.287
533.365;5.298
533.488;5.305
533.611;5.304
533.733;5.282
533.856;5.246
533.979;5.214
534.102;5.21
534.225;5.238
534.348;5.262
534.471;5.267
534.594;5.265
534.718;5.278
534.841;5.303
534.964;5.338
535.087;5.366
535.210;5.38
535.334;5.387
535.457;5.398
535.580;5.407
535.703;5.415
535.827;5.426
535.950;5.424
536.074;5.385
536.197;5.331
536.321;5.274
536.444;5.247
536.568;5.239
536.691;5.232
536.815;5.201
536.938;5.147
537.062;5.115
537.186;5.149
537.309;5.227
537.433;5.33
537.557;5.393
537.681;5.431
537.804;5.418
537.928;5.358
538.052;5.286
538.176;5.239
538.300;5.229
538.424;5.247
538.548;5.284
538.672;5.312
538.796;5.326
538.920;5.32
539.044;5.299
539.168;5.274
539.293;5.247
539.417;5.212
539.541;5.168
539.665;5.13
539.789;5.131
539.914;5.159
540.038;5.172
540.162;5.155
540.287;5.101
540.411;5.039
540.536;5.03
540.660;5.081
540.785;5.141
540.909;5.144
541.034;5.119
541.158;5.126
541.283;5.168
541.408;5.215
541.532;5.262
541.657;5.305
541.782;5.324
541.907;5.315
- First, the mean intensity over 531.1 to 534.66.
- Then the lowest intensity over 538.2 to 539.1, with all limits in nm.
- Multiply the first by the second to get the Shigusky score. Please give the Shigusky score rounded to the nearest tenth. 27.5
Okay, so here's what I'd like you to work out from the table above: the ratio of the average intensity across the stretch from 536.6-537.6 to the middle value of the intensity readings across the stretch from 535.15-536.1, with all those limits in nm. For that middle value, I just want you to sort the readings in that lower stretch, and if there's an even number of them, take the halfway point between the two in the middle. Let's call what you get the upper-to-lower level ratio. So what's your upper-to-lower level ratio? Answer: 0.967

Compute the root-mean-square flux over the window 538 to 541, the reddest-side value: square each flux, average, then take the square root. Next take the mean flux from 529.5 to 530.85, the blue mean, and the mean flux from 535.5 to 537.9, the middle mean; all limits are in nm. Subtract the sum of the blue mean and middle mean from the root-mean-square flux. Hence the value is -5.42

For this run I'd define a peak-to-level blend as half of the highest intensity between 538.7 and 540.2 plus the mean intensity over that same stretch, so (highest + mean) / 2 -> 5.27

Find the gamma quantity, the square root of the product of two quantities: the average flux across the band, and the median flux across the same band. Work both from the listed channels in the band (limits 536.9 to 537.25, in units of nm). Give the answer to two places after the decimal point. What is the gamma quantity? 5.14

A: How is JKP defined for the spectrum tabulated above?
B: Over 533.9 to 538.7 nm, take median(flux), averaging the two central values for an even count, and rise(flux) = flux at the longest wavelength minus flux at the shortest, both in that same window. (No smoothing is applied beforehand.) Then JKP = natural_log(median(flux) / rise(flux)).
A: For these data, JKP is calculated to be 3.99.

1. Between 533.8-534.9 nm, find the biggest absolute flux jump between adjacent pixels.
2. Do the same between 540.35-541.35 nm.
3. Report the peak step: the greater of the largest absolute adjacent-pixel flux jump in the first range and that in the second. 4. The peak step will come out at 0.060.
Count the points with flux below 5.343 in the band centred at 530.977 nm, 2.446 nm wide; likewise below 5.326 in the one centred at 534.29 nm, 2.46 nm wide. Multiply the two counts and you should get 165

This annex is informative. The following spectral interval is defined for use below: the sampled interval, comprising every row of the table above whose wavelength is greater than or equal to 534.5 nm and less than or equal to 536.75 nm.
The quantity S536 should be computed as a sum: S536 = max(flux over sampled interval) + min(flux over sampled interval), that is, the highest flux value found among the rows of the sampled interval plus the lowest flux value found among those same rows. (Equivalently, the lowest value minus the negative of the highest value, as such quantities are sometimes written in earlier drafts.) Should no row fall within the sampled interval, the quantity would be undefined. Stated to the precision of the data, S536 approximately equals 10.7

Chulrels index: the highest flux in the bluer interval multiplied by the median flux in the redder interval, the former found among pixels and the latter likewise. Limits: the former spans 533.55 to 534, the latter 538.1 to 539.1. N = 28.1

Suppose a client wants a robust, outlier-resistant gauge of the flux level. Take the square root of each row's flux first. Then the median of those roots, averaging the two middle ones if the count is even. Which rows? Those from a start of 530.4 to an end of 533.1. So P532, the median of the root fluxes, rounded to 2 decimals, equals 2.31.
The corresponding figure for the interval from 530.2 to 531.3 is 2.31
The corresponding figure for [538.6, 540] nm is 2.29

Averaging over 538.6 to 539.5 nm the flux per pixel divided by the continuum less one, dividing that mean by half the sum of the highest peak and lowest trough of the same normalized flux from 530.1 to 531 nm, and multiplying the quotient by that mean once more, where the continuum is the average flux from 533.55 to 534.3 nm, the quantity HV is 0.00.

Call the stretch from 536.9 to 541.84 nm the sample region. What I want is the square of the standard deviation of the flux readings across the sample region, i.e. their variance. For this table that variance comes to 0.010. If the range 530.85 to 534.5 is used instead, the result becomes 0.007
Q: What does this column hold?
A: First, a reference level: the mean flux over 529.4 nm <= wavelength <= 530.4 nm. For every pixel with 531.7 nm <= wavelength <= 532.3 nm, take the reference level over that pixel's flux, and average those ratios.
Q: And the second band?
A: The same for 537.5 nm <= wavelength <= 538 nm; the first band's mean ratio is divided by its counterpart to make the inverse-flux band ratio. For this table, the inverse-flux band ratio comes 1.01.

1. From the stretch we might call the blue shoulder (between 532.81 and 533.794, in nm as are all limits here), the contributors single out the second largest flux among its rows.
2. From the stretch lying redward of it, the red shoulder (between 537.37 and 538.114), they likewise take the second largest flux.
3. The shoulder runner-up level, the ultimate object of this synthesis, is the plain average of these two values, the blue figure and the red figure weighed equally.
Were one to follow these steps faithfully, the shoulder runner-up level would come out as 5.36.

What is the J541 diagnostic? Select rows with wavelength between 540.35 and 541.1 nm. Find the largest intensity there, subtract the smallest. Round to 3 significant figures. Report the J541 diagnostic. 0.114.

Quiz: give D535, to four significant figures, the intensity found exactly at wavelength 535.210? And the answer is 5.380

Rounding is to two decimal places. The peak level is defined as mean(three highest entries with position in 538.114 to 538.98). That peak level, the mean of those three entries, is 5.32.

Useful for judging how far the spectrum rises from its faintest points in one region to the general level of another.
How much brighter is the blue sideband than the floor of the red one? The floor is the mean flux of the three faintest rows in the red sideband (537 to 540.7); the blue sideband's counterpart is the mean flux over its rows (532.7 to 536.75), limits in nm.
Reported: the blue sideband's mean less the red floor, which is 0.24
